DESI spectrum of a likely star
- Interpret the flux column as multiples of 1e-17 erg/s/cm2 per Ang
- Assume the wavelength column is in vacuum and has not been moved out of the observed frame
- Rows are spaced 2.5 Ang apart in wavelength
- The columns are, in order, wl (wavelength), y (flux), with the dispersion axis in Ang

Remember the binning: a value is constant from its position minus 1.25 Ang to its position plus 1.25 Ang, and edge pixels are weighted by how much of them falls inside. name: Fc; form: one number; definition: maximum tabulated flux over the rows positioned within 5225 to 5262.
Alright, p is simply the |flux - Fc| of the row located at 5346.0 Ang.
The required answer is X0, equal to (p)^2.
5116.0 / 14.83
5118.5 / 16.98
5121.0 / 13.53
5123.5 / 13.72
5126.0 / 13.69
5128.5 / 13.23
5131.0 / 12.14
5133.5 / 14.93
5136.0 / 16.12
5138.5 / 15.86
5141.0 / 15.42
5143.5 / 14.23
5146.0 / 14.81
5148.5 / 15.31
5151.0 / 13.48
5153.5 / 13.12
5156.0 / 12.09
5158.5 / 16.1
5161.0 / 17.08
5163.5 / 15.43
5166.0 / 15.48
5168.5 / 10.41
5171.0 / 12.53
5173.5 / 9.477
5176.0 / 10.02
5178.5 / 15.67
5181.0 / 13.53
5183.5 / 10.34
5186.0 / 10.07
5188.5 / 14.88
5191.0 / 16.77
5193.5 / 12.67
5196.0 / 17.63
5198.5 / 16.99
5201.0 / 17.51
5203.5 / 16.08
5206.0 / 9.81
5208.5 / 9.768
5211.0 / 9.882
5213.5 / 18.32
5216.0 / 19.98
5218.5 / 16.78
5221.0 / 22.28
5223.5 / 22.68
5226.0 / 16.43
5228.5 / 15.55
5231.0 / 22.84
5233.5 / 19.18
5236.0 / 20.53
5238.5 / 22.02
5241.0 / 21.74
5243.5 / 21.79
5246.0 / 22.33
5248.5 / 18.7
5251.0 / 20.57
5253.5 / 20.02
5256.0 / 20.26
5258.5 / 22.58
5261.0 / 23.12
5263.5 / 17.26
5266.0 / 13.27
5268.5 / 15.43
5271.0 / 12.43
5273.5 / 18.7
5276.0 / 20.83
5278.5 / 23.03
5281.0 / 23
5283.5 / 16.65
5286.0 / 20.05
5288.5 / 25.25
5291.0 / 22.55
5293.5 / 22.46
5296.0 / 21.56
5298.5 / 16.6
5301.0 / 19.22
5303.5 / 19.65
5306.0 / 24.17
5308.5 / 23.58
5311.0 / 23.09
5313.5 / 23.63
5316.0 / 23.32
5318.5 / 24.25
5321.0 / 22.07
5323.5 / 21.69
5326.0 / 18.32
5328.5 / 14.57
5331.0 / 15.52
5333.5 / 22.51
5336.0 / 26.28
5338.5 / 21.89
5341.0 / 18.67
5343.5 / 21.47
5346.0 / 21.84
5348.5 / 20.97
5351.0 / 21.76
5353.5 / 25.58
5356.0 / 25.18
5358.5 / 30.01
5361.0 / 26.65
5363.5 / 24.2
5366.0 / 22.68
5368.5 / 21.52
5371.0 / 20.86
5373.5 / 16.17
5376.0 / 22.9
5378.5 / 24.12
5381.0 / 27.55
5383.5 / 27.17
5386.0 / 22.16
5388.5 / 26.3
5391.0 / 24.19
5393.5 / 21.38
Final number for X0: 2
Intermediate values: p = 1.3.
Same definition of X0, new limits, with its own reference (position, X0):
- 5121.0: 92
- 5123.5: 88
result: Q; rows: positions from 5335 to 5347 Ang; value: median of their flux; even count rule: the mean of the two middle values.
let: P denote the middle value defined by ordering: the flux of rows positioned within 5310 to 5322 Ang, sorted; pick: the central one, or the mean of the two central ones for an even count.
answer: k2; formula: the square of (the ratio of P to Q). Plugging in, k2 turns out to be 1.14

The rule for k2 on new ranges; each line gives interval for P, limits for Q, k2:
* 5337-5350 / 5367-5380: 1.00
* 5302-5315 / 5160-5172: 2.34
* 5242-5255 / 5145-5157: 2.33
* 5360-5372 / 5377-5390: 0.74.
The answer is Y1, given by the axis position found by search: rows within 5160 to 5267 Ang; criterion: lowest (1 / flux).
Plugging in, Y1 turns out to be 5261.0 Ang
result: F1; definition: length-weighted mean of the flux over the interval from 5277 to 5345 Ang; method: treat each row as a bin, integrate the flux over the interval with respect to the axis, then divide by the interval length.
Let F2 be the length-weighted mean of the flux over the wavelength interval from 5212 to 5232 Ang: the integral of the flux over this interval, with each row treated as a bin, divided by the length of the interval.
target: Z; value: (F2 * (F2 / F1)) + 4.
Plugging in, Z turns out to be 21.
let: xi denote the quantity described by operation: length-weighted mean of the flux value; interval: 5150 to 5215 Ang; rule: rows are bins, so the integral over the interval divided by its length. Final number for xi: 14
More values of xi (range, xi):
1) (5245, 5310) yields 20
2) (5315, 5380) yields 22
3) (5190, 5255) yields 18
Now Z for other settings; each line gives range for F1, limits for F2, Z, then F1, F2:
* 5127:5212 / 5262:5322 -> 34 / 13.8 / 21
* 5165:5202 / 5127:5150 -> 20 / 13.6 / 15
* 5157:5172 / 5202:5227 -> 22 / 14.5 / 16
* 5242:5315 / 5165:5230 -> 15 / 20.4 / 15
